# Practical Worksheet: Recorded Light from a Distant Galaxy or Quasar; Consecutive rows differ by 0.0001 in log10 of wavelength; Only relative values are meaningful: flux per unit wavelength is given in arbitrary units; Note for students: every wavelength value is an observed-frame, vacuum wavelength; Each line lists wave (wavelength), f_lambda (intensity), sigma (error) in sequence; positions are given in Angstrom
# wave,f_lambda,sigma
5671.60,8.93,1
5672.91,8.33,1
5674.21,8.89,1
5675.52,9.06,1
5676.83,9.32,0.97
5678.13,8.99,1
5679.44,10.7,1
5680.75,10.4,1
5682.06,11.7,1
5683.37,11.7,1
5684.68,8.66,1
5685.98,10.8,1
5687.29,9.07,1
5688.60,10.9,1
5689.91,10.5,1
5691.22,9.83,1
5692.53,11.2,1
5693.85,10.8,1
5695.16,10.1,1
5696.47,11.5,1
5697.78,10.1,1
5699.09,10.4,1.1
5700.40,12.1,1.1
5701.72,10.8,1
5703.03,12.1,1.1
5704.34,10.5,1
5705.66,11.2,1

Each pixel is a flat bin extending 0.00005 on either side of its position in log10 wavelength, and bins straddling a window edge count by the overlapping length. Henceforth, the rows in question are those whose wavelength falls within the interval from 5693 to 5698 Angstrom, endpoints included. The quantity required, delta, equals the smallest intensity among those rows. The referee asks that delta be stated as 10.1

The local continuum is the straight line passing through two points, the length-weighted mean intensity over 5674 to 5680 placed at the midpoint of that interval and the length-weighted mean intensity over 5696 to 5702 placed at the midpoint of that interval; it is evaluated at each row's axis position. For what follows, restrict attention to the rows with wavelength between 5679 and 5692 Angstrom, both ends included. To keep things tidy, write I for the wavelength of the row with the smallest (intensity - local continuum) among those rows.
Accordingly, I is 5684.68 Angstrom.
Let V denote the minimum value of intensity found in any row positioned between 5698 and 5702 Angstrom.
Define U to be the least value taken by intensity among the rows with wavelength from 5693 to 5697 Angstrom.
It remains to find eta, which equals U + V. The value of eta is 20.50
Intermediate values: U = 10.1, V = 10.4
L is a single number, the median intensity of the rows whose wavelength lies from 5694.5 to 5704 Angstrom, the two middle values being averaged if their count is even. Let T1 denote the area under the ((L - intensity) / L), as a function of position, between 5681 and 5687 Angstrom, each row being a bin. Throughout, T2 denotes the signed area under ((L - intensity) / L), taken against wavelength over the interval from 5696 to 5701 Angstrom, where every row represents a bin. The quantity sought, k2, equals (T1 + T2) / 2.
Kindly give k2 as 0.0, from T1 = 0.11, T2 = -0.09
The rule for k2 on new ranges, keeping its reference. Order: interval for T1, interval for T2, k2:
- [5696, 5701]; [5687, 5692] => 0.1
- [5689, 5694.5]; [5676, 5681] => 0.3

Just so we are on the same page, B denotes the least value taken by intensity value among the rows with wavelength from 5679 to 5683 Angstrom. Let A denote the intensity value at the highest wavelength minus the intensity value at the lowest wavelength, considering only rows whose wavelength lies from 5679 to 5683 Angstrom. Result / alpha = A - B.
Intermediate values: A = 1.0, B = 10.4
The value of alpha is -9.4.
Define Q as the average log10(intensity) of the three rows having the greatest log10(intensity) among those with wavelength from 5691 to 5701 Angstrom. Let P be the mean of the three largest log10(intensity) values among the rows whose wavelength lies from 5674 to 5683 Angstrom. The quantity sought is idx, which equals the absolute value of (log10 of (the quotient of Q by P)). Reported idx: 0.011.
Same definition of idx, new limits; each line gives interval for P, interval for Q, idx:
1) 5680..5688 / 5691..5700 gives 0.004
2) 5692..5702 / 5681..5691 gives 0.003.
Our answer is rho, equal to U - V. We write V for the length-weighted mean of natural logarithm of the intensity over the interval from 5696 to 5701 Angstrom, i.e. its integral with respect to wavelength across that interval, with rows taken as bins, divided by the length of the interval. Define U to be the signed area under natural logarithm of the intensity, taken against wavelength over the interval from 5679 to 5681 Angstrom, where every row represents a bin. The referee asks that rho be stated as 2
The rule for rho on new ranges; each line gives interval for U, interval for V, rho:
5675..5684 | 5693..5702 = 19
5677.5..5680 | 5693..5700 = 3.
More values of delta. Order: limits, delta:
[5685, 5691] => 9.07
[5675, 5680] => 8.99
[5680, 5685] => 8.66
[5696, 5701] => 10.1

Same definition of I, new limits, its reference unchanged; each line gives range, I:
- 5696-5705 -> 5704.34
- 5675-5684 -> 5678.13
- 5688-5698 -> 5697.78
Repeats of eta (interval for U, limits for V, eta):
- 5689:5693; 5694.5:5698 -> 19.93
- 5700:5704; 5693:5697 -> 20.90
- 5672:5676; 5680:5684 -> 18.73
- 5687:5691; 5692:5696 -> 19.17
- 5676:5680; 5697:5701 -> 19.09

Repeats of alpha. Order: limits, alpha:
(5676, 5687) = -7.2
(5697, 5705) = -9.7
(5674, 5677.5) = -8.5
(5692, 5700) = -10.9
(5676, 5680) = -7.6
